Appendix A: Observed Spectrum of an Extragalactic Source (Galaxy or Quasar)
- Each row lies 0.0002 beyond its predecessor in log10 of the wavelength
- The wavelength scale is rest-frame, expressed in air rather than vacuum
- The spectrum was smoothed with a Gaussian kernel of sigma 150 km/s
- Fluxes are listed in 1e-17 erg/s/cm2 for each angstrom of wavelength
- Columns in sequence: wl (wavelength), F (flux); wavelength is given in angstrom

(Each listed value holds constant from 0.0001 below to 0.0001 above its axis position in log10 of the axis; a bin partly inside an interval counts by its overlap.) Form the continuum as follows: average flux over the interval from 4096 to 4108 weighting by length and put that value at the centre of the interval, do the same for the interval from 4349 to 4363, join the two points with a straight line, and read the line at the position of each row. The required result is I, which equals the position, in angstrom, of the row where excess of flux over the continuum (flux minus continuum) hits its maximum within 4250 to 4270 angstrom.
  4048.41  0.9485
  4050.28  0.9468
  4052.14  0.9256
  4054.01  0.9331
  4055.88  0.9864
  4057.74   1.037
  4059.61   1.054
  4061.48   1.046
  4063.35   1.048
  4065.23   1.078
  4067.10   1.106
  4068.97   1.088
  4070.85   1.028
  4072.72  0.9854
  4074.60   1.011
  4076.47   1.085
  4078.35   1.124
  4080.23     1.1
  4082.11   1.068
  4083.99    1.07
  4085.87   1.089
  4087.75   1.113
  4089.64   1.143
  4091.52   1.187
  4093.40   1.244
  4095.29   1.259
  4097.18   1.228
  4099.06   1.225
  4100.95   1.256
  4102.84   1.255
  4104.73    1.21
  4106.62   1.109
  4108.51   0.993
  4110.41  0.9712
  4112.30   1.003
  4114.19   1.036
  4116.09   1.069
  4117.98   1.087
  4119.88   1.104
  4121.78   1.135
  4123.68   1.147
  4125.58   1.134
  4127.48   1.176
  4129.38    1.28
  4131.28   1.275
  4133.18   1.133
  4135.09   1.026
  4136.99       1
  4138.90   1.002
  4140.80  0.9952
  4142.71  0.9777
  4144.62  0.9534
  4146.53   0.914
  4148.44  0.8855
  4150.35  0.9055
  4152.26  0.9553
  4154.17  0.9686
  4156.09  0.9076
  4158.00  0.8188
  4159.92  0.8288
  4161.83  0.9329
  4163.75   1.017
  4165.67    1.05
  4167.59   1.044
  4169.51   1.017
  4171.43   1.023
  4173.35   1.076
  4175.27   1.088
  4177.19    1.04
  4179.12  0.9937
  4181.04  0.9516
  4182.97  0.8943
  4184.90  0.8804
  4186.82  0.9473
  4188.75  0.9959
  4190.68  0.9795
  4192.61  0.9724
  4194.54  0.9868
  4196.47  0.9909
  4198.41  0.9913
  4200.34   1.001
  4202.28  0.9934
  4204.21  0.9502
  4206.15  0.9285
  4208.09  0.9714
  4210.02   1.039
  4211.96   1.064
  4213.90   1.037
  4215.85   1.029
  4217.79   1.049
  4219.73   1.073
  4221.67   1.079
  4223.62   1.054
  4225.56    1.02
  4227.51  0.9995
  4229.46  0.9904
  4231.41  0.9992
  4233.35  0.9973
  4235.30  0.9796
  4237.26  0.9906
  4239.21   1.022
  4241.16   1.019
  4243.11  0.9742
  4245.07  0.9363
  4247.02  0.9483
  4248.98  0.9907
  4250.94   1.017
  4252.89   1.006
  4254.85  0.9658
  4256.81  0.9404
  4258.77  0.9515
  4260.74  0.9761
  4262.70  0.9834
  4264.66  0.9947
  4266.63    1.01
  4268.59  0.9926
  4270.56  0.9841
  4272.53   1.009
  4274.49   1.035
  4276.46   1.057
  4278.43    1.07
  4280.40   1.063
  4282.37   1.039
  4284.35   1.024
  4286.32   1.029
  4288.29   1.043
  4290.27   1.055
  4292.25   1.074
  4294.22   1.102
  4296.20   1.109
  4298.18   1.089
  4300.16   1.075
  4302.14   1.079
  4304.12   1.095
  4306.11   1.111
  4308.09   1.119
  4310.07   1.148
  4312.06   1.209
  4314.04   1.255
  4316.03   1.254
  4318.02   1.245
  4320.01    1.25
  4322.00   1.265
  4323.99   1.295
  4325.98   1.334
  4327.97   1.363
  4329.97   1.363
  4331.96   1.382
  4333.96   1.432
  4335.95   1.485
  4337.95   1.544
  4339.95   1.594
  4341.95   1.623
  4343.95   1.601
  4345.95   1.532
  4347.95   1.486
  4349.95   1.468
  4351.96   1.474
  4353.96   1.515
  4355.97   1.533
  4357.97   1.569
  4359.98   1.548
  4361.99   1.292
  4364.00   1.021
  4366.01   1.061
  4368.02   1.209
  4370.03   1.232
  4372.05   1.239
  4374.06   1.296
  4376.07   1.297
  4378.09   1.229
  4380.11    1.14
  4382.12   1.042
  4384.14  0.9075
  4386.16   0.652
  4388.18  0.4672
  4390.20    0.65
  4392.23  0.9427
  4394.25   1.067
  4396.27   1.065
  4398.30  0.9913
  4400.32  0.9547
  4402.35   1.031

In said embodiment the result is 4250.94 angstrom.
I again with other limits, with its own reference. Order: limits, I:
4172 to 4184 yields 4175.27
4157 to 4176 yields 4175.27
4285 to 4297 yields 4296.20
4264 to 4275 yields 4274.49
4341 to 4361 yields 4341.95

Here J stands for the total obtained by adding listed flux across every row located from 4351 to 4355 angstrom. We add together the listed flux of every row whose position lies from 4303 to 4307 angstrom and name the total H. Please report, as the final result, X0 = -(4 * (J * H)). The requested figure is -26.4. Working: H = 2.21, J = 3.0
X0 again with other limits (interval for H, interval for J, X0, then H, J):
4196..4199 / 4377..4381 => -18.8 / 1.98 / 2.4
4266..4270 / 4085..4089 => -17.6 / 2.00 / 2.2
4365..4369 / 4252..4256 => -17.9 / 2.27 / 2.0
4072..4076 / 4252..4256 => -15.7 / 2.00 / 2.0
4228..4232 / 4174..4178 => -16.9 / 1.99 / 2.1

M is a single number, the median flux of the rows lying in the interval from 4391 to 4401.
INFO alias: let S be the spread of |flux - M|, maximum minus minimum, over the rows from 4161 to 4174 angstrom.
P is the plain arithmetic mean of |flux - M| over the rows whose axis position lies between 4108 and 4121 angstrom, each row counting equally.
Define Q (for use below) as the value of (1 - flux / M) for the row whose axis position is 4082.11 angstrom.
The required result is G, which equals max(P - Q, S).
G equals 0.129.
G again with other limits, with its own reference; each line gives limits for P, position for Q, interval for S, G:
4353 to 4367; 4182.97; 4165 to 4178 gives 0.274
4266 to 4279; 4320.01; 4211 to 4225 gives 0.294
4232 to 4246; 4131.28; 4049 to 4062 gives 0.307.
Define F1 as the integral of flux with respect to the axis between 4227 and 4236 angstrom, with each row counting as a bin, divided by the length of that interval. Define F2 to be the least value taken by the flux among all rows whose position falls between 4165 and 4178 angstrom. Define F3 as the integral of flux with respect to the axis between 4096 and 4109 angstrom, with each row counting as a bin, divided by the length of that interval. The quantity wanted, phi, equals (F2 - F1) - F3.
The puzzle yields -1.17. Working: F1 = 0.99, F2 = 1.017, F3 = 1.19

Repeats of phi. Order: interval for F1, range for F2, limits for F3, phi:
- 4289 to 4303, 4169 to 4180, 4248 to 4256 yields -1.08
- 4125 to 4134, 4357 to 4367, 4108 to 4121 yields -1.22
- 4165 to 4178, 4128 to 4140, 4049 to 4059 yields -1.02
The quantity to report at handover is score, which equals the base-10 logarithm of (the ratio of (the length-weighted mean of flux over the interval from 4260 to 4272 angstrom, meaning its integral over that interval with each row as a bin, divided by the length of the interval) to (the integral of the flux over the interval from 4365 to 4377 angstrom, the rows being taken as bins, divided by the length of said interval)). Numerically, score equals -0.09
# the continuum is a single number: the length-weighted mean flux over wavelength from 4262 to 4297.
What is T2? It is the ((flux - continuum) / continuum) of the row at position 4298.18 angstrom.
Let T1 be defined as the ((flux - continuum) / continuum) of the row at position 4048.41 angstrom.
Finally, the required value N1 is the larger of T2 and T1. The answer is 0.05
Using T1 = -0.09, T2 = 0.049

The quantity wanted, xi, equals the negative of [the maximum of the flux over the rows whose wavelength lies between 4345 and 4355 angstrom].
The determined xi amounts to -1.53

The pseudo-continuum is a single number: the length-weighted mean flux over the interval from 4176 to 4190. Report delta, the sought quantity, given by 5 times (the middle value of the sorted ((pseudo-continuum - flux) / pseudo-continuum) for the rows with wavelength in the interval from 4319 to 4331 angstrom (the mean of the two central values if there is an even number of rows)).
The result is -1.84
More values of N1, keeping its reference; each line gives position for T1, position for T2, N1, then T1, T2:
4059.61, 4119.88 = 0.06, 0.02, 0.064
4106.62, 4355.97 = 0.48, 0.07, 0.477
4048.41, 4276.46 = 0.02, -0.09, 0.019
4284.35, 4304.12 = 0.06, -0.01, 0.055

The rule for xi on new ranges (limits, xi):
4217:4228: -1.08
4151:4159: -0.97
